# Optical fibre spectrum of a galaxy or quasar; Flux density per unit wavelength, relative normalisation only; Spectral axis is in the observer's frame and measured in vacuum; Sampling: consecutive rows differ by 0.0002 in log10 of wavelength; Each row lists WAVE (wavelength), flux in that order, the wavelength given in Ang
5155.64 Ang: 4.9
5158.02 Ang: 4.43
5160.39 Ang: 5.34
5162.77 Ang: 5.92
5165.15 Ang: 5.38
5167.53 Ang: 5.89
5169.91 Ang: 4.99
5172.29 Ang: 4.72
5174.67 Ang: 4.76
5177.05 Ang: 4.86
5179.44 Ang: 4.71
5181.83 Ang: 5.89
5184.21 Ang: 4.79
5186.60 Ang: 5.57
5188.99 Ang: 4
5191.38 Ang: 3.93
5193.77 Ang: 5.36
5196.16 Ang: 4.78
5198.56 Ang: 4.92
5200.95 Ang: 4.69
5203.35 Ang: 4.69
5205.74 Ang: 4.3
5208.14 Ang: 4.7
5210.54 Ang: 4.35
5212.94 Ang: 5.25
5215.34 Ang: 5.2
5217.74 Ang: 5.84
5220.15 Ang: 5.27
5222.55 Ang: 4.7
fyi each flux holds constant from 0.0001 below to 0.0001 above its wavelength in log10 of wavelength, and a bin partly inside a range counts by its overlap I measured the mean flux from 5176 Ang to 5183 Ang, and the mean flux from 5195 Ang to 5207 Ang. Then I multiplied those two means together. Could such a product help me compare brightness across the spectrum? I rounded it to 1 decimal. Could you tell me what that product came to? 24.1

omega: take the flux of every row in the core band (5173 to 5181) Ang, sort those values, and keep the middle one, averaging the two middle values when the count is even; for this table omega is 4.8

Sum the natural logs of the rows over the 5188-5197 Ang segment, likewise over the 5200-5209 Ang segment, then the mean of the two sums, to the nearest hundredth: 6.05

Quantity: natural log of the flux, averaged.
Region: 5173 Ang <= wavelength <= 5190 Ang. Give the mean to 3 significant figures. 1.59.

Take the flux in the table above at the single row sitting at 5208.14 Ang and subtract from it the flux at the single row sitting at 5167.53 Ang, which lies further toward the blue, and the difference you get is -1.19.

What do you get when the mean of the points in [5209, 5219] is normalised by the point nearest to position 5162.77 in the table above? 0.87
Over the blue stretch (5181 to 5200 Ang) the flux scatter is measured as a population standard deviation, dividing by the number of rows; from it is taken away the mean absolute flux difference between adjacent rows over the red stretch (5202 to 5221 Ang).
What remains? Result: 0.18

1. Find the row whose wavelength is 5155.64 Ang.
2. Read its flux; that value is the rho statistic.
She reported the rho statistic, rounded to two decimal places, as 4.90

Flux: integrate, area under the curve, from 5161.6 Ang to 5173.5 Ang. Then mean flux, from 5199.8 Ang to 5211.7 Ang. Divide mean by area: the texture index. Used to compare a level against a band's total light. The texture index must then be 0.0710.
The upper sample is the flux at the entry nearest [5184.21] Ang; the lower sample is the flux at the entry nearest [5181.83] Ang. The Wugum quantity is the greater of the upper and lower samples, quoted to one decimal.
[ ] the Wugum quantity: 5.9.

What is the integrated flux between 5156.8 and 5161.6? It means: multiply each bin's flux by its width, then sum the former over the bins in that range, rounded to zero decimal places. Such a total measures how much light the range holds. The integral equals 23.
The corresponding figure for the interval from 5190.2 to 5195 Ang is 22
